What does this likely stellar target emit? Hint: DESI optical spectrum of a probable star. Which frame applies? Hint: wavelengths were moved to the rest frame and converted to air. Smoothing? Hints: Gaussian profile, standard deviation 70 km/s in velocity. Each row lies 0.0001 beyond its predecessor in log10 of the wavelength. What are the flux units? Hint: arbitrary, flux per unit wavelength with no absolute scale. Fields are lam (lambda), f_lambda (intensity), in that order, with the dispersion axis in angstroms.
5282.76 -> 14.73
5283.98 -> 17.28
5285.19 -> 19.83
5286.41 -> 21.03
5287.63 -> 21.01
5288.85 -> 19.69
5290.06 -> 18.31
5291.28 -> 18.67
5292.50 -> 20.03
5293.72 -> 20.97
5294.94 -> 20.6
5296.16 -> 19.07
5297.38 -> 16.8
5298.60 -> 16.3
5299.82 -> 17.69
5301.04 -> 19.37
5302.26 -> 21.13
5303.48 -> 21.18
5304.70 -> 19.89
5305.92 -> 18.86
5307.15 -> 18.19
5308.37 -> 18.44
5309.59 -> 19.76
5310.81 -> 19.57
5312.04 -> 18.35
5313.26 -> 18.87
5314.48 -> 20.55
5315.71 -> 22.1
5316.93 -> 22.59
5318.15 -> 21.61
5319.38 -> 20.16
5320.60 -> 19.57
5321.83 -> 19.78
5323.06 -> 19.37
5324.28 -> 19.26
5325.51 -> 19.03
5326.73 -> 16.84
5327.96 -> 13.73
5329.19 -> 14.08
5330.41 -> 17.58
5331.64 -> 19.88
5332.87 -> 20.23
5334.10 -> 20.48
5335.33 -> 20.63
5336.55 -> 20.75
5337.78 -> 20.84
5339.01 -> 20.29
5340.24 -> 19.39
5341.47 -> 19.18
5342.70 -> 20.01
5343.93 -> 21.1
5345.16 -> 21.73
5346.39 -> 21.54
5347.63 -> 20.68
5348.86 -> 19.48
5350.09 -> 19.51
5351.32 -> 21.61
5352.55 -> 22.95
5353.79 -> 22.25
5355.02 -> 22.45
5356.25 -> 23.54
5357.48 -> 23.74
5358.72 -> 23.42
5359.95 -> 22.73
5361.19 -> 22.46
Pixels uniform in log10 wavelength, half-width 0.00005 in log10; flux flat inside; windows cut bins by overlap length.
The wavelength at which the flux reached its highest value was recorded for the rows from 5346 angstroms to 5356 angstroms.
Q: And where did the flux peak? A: 5352.55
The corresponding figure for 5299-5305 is 5303.48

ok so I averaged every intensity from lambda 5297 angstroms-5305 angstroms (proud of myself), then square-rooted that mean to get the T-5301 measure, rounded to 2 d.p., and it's 4.35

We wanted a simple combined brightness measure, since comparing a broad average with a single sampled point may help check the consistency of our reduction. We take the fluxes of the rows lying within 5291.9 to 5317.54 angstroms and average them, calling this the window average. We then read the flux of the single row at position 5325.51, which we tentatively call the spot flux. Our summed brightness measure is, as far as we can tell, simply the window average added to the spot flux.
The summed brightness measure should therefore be 38.6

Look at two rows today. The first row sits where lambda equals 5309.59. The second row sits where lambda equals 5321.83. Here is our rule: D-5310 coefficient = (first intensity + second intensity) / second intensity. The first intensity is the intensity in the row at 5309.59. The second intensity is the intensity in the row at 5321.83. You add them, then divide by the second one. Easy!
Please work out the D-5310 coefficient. 2.00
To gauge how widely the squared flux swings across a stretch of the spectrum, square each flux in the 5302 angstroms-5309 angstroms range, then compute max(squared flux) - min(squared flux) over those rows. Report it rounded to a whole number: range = 118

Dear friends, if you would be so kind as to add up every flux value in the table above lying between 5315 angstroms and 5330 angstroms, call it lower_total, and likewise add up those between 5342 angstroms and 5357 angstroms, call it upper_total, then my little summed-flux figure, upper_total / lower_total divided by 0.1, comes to 11.3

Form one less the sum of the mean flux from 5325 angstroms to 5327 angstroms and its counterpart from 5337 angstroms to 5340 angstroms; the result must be -37.5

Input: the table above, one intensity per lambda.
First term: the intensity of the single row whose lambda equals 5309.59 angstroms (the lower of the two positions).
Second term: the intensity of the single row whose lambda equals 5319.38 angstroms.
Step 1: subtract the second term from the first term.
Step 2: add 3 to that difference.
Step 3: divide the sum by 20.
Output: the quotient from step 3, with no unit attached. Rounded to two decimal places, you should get 0.13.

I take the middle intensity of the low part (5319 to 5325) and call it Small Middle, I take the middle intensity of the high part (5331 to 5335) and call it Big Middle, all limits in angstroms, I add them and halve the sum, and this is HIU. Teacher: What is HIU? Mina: 19.9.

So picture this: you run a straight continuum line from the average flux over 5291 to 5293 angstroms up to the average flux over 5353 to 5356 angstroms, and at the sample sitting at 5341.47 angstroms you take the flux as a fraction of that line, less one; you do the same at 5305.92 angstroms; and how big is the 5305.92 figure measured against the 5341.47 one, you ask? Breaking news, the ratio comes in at 0.5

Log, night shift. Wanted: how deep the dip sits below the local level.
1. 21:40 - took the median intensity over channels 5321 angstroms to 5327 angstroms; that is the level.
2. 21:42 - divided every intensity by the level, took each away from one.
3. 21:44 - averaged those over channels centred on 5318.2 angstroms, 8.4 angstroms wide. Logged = -0.086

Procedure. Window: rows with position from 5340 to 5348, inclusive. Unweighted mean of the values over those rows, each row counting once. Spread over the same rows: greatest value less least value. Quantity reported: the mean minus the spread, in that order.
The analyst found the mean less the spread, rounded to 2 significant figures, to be 18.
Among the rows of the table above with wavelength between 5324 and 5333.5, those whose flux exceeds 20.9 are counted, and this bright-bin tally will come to 0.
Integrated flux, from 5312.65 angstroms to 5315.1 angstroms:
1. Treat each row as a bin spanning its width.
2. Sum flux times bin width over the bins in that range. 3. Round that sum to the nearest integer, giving 48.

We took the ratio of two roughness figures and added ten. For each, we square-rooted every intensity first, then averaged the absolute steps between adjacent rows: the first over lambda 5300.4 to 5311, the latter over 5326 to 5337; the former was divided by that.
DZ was 10.6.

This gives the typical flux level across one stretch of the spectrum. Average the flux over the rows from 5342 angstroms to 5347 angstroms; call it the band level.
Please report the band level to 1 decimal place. 21.1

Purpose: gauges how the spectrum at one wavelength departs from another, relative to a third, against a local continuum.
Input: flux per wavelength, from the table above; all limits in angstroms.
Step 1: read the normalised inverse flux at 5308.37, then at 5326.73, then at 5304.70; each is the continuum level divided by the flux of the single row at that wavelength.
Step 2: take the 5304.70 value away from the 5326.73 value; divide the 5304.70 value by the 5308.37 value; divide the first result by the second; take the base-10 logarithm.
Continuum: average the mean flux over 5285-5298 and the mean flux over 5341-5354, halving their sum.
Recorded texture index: -0.7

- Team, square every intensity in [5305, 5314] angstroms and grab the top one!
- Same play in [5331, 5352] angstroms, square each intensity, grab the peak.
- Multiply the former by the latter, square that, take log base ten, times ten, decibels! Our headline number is 105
